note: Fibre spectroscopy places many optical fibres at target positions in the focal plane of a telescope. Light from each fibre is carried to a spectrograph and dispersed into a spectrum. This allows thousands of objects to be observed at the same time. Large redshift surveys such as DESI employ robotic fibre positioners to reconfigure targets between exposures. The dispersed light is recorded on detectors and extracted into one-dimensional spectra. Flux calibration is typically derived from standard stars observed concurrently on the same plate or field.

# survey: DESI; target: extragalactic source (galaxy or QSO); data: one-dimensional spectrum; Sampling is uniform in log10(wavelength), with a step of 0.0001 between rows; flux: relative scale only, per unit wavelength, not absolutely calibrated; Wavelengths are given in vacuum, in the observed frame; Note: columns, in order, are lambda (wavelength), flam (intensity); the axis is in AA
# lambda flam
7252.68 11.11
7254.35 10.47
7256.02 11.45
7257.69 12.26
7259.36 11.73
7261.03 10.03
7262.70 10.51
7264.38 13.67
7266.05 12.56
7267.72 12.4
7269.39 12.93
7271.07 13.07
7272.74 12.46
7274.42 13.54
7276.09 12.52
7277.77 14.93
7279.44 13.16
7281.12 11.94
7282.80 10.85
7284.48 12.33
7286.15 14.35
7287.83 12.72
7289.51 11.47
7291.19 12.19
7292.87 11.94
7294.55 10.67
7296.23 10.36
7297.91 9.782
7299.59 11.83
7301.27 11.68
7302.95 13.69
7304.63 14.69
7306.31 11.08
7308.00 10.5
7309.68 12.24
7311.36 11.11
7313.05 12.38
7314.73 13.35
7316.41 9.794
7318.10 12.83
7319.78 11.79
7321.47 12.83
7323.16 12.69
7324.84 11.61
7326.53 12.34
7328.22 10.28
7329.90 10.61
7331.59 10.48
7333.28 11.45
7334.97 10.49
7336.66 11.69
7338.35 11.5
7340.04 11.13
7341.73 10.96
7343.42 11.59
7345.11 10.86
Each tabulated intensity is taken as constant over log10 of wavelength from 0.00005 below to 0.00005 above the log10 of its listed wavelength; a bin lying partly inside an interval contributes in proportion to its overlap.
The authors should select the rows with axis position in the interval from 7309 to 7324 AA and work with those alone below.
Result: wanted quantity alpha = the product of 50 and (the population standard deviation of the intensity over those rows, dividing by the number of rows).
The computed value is 51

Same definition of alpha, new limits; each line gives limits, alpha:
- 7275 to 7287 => 65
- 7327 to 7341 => 26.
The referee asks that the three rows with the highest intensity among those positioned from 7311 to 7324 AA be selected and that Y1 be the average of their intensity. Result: 13.0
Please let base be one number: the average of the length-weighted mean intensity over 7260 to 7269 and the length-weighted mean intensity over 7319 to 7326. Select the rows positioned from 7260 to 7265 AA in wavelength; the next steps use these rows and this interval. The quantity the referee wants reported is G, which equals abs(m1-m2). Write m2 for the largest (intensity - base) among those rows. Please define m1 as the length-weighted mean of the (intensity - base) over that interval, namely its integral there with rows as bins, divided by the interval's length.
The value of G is 2.4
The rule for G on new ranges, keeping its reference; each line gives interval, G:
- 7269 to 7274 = 0.2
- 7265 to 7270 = 0.3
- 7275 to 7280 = 1.4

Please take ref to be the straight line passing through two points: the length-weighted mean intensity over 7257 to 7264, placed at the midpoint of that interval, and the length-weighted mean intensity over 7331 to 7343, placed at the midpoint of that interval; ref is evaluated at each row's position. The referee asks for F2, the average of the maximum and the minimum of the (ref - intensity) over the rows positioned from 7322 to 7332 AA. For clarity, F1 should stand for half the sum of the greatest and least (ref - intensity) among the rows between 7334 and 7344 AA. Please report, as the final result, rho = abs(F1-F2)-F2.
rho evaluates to 0.71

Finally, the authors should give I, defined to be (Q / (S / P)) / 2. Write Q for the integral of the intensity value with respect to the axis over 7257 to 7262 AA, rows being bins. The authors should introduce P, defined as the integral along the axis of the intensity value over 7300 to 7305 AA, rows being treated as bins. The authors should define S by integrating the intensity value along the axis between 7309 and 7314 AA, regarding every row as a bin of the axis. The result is 31.0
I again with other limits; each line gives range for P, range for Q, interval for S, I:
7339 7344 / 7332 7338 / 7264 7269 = 29.3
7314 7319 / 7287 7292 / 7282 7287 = 28.9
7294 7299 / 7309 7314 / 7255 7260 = 26.2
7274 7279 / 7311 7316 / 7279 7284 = 35.0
